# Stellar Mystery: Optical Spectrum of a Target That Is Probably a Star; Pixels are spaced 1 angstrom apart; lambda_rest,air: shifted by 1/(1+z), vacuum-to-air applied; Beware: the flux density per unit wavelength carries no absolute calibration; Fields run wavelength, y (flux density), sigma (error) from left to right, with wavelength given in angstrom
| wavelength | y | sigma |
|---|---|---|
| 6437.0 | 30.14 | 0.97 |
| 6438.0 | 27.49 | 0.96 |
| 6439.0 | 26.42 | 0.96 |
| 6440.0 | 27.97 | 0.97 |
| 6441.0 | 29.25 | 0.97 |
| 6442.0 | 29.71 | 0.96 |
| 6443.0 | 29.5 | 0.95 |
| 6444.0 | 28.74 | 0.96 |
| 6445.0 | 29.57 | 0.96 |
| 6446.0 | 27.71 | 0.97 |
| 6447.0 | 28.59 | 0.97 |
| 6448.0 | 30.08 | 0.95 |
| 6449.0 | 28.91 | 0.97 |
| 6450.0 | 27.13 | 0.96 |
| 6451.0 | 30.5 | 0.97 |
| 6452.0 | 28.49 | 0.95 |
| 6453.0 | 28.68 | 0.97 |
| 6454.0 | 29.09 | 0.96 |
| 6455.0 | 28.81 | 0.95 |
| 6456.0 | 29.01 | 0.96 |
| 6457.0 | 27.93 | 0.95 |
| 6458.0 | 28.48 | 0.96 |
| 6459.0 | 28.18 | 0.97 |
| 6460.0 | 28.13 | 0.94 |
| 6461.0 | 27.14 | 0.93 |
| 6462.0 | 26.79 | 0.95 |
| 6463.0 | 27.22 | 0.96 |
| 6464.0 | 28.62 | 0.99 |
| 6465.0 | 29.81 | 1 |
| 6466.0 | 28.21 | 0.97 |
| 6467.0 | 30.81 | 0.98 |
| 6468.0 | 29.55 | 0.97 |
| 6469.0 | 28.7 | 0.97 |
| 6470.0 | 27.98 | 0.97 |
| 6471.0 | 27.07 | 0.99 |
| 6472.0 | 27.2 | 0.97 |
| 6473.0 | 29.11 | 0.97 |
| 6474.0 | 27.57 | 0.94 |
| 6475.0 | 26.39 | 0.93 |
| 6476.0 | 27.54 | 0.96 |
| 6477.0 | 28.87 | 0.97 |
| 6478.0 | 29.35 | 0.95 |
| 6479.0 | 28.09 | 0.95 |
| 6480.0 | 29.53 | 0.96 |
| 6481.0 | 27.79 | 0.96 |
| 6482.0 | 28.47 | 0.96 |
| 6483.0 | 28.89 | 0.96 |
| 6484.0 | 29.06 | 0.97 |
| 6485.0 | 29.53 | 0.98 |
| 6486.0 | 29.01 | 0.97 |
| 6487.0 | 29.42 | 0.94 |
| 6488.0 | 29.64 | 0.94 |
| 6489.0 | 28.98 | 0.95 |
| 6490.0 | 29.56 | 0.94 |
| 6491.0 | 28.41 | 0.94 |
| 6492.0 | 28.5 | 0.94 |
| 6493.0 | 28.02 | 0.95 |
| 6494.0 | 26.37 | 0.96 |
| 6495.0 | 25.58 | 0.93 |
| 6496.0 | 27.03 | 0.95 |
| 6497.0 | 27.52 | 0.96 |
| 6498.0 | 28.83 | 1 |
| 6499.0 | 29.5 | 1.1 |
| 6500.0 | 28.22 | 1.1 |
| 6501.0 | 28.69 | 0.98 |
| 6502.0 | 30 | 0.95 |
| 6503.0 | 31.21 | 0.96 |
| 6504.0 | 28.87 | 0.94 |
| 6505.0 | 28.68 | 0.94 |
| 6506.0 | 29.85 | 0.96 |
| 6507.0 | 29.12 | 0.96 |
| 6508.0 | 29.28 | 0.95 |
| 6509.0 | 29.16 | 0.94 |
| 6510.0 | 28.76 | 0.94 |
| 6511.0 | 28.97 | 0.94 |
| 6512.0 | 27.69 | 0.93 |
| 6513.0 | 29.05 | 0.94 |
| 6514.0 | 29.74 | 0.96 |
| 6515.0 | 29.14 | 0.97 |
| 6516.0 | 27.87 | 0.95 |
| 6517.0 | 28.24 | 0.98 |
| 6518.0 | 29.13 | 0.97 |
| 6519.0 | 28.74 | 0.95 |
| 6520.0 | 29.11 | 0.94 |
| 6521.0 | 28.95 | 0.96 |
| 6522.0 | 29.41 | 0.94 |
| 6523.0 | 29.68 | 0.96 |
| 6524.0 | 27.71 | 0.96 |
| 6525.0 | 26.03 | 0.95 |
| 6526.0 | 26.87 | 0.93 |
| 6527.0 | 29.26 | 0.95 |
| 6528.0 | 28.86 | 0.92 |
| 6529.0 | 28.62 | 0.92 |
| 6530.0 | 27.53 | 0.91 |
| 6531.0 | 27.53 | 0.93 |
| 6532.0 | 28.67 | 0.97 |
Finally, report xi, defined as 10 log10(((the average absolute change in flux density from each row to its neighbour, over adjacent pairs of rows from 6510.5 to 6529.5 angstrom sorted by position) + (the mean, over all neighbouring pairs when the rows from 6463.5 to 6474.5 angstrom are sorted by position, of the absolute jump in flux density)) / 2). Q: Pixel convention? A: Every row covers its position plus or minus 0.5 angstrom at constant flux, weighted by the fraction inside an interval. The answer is 0.3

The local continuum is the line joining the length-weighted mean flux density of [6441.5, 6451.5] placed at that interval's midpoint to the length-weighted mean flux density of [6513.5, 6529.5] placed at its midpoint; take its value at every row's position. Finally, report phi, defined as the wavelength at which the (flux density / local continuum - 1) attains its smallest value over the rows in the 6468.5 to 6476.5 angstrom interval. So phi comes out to 6475.0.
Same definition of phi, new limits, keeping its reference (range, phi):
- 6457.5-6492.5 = 6475.0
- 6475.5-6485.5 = 6476.0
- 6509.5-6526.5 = 6525.0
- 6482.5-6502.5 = 6495.0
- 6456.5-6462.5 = 6462.0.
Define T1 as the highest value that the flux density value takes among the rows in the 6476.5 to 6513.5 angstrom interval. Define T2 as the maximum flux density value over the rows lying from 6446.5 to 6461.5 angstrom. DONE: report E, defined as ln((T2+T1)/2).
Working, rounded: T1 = 31.21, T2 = 30.5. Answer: 3.43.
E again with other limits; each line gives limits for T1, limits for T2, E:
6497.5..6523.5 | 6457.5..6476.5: 3.43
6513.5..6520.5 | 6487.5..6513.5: 3.42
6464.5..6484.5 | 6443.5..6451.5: 3.42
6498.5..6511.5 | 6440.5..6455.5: 3.43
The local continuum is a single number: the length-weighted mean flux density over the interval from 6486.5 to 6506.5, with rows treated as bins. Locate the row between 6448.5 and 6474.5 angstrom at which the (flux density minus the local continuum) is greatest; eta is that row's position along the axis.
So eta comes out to 6467.0 angstrom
